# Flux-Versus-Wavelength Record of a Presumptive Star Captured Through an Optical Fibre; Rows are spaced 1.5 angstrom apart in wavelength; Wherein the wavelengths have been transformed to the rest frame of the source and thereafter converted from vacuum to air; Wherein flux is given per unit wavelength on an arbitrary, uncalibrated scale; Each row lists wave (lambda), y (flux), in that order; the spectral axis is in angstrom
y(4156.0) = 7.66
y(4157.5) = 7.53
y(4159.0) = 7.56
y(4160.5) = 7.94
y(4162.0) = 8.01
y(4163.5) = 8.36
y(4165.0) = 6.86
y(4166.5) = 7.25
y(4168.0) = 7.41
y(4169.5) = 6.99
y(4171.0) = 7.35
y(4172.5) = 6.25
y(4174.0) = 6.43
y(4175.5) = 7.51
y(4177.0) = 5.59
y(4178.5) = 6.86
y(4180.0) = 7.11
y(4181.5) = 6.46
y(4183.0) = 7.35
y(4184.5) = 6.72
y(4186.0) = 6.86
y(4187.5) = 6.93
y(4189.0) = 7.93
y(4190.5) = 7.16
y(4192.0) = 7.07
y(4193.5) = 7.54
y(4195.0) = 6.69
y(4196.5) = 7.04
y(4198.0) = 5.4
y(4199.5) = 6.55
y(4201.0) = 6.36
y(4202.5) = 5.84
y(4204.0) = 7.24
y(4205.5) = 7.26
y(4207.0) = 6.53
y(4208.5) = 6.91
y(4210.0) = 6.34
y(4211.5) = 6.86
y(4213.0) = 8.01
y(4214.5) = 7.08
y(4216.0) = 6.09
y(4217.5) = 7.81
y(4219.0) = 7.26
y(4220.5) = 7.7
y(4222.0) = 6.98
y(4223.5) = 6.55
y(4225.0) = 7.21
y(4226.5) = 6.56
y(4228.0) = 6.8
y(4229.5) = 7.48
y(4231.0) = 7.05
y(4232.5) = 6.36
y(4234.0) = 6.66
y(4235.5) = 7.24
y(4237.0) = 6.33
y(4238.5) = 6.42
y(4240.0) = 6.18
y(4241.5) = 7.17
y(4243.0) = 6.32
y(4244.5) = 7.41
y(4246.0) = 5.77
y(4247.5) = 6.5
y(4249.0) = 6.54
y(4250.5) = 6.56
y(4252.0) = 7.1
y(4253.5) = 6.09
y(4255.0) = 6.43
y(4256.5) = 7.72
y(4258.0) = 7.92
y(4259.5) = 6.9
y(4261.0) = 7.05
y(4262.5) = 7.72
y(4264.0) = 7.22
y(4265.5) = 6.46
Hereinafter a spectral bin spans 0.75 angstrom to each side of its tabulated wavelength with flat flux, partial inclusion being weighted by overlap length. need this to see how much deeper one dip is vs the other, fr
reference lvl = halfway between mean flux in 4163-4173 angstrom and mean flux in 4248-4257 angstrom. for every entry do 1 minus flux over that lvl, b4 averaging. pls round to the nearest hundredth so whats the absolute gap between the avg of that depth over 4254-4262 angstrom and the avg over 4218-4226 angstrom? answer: 0.01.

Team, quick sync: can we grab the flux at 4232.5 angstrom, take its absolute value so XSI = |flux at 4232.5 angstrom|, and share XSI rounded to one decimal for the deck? 6.4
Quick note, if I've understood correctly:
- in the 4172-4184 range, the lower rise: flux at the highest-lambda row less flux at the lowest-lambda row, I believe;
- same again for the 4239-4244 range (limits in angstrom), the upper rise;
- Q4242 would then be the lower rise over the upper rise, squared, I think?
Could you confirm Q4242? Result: 62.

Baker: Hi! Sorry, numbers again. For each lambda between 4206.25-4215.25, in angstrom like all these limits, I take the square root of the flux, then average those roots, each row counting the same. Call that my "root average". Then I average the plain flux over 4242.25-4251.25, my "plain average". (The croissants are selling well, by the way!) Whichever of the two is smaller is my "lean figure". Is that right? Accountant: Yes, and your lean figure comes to 2.64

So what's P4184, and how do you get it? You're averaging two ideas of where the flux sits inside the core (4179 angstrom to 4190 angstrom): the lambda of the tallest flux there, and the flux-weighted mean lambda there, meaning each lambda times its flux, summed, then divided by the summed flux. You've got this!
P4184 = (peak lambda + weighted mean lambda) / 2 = 4186.8 angstrom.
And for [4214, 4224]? 4218.3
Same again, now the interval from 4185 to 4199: 4190.4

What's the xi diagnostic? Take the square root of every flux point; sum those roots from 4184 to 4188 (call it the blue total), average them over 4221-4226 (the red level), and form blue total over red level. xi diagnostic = 2.98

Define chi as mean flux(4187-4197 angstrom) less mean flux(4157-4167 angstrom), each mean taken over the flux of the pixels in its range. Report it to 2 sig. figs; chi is -0.45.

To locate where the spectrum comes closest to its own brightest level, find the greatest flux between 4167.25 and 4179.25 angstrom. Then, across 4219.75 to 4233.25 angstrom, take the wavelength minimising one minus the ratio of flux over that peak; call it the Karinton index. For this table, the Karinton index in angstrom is 4220.5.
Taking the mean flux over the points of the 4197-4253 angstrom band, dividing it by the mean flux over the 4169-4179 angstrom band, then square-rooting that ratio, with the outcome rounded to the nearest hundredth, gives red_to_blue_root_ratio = 1.00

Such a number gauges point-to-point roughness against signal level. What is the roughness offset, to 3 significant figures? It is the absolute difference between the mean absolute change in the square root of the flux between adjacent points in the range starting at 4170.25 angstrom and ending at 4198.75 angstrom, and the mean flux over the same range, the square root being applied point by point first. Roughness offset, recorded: 6.71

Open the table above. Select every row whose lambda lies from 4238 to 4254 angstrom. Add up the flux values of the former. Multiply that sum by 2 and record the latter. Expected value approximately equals 144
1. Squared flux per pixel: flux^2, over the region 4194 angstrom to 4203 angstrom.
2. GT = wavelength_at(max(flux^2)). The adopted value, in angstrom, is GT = 4196.5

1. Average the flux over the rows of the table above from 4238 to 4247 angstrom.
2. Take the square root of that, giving 2.56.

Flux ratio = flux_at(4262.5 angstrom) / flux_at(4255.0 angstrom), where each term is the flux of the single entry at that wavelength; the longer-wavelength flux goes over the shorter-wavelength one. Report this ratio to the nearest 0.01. 1.20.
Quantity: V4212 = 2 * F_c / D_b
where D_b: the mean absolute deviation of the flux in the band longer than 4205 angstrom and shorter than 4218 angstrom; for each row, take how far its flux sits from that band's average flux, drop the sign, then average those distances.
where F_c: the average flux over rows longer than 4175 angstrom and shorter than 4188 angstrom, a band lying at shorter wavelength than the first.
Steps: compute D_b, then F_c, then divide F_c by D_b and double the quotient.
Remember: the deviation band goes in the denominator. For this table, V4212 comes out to 28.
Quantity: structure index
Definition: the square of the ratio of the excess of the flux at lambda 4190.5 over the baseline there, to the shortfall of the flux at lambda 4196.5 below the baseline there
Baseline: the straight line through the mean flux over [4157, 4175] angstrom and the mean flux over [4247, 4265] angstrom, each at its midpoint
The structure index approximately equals 0.18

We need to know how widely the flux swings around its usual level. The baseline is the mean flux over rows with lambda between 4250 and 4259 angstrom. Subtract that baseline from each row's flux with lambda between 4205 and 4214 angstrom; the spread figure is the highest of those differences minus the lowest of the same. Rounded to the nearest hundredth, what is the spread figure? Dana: 1.67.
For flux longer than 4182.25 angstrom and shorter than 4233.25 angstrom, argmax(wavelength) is 4213.0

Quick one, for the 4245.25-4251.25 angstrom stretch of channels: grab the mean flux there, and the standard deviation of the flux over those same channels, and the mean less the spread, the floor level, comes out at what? 6.0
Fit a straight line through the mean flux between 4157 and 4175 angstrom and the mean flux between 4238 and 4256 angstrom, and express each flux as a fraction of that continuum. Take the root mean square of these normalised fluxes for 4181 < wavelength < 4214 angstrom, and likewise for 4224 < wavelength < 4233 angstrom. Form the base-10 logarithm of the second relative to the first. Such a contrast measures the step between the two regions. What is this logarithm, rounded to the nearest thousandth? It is 0.021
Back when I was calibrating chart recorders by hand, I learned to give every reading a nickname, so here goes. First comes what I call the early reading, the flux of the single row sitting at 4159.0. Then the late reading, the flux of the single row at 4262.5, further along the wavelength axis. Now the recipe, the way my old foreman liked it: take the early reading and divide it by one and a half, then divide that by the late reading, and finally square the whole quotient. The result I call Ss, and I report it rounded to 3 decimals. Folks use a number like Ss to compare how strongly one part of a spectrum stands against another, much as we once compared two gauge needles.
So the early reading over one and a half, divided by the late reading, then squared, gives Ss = 0.426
